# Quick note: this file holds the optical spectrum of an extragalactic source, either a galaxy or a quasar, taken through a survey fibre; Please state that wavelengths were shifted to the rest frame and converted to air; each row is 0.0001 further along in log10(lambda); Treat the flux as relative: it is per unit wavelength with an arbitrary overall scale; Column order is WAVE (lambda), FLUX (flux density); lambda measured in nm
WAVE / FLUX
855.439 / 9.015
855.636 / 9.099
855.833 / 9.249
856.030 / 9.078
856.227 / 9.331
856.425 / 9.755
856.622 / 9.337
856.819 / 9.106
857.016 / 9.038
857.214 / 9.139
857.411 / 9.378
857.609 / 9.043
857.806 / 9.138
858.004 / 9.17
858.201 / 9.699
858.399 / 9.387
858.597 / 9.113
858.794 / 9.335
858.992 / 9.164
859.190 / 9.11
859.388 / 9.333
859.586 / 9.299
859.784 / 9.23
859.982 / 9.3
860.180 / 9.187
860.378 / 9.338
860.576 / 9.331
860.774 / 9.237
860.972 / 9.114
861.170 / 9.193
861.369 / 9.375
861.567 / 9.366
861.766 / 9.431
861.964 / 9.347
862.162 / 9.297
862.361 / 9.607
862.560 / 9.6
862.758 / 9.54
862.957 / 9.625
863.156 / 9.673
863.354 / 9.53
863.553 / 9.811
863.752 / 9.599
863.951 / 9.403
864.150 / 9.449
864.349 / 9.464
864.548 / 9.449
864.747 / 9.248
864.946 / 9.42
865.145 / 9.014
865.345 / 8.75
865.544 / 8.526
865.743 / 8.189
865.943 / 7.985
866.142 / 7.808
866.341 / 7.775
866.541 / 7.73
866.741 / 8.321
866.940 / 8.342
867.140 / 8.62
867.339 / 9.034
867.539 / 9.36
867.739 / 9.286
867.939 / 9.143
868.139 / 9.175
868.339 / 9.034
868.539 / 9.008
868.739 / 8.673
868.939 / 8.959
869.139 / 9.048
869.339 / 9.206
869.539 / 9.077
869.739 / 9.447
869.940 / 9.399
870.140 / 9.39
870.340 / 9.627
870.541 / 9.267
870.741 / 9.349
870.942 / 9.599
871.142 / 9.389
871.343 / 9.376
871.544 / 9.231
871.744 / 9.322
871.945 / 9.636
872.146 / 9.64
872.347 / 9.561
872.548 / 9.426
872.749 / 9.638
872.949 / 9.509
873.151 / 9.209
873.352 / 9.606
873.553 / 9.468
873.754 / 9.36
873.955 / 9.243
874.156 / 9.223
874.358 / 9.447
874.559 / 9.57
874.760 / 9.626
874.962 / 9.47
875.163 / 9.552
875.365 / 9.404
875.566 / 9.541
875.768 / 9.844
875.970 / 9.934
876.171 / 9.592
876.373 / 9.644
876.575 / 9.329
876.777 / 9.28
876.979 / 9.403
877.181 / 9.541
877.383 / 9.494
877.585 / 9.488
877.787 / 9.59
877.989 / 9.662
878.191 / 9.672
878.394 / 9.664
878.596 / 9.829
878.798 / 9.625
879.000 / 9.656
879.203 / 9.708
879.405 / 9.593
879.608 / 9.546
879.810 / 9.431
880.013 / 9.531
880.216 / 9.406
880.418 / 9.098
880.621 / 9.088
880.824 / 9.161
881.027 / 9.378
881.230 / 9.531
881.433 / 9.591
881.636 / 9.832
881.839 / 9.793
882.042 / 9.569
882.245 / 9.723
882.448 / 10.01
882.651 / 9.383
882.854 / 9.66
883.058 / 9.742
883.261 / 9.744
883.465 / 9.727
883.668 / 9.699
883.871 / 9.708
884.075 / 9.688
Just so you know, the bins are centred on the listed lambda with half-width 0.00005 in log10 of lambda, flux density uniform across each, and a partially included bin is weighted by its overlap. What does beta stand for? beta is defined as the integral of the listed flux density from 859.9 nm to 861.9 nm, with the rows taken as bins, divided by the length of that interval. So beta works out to 9.29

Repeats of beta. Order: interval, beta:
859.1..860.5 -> 9.26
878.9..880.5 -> 9.50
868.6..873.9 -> 9.36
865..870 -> 8.76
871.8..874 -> 9.48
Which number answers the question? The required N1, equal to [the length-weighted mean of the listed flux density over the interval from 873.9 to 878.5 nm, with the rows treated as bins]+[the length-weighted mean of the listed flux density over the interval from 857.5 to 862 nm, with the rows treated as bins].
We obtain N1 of 18.8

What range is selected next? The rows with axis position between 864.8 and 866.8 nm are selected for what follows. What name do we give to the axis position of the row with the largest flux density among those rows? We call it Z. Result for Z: 864.946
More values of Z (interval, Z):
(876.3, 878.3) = 878.191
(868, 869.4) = 869.339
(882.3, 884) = 882.448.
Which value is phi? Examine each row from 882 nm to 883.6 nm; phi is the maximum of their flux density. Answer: 10.01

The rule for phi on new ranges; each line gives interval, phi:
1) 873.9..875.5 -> 9.626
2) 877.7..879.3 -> 9.829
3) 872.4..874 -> 9.638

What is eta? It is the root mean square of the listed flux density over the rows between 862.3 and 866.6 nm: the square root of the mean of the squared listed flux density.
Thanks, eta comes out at 9.1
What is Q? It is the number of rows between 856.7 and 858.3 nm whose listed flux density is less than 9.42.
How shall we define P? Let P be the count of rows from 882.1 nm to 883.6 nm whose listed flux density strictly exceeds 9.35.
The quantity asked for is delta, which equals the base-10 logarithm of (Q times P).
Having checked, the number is 1.7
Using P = 7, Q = 7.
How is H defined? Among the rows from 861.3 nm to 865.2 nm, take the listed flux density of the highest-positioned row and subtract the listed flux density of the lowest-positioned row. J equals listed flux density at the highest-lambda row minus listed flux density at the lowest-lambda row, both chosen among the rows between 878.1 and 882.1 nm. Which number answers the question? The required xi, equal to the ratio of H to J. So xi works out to 3.5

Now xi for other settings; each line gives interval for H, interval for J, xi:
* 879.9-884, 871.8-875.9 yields 0.9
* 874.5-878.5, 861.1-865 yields 0.4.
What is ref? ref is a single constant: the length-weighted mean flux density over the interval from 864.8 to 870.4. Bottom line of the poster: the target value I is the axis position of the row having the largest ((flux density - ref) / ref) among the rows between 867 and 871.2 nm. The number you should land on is 870.340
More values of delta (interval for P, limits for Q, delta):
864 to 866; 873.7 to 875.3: 1.1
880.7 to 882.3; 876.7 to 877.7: 1.1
